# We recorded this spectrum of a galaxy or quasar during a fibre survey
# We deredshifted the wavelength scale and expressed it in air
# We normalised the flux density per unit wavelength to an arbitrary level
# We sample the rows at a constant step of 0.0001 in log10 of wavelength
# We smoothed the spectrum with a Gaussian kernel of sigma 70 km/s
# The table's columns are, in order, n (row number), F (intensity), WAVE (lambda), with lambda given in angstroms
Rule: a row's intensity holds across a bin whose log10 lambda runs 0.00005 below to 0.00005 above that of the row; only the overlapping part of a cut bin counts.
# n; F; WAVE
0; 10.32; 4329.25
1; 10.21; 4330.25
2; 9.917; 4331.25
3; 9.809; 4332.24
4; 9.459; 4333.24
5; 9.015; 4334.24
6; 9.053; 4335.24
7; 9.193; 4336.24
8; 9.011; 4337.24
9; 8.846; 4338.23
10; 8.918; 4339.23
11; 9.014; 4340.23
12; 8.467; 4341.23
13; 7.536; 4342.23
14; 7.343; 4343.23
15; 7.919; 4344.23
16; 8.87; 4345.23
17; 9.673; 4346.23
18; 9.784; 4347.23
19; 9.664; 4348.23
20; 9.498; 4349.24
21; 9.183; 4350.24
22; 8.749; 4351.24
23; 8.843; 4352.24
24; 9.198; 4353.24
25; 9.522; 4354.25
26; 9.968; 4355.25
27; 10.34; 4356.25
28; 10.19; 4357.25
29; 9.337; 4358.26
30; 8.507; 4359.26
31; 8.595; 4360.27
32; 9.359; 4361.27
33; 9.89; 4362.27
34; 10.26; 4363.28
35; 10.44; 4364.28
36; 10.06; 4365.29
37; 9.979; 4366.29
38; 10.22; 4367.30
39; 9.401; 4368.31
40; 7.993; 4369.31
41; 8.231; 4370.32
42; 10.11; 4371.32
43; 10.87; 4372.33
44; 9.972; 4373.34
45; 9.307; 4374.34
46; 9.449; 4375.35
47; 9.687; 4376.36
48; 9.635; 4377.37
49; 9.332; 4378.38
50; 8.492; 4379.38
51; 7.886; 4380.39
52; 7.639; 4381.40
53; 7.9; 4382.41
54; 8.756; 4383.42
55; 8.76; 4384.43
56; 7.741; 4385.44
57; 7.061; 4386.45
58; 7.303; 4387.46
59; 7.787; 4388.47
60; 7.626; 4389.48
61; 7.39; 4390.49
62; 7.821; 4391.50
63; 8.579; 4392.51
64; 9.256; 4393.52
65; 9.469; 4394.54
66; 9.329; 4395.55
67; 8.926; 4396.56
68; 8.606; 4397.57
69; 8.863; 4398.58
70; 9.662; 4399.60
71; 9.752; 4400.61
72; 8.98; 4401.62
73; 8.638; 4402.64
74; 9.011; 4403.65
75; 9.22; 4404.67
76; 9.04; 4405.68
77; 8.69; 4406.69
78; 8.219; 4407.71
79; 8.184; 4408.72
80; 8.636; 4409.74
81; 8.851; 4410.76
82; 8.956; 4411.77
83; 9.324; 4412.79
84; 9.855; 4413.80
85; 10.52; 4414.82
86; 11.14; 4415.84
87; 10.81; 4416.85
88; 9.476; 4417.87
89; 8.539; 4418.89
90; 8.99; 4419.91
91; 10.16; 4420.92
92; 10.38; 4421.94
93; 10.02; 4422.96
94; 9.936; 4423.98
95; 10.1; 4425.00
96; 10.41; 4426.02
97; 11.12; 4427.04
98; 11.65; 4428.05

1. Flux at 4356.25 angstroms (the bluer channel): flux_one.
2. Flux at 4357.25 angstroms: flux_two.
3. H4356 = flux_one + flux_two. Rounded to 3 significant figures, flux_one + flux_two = 20.5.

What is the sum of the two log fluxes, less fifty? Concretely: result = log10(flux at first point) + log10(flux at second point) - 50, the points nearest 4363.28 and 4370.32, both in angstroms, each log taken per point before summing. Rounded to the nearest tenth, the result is -48.1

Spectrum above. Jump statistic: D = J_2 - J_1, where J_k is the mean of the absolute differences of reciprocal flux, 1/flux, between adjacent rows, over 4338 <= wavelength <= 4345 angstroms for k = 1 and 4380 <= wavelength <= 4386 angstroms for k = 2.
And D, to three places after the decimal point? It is 0.001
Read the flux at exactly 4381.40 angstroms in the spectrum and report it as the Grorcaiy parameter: 7.639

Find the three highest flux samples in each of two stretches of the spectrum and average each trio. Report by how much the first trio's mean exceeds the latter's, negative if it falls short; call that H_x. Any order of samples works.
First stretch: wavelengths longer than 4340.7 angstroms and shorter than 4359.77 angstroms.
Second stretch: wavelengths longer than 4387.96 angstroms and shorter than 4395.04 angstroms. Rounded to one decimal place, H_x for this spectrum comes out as 1.1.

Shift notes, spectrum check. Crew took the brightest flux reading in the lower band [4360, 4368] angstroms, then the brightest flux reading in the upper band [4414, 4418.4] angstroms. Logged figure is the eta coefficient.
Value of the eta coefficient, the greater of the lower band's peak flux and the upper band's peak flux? 11.1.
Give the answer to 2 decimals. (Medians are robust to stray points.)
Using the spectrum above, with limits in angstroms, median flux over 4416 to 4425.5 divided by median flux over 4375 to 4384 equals 1.14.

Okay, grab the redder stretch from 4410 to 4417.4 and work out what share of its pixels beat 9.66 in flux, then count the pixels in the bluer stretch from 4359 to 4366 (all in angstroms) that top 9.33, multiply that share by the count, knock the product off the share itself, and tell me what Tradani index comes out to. -2.29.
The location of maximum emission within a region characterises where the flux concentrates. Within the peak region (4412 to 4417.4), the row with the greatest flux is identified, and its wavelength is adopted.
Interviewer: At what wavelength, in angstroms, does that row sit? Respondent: 4415.84 angstroms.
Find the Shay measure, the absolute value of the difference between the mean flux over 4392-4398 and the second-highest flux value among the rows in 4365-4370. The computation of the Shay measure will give 1.0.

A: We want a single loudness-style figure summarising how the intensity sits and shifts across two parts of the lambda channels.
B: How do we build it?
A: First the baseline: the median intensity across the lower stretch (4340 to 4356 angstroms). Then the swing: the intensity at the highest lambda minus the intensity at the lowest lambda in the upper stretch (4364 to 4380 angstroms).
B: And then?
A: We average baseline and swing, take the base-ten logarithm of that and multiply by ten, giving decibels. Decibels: 5.5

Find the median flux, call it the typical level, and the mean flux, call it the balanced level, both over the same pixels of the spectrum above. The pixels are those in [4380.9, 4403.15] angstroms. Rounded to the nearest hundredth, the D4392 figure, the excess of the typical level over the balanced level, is 0.17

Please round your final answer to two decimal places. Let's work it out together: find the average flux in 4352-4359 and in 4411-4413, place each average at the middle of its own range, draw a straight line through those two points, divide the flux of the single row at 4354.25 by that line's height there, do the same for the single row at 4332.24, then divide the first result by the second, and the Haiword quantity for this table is 0.99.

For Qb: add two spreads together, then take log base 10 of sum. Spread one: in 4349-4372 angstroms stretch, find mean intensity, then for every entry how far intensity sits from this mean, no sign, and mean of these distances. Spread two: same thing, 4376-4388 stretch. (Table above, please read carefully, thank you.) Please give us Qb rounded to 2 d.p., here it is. 0.13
